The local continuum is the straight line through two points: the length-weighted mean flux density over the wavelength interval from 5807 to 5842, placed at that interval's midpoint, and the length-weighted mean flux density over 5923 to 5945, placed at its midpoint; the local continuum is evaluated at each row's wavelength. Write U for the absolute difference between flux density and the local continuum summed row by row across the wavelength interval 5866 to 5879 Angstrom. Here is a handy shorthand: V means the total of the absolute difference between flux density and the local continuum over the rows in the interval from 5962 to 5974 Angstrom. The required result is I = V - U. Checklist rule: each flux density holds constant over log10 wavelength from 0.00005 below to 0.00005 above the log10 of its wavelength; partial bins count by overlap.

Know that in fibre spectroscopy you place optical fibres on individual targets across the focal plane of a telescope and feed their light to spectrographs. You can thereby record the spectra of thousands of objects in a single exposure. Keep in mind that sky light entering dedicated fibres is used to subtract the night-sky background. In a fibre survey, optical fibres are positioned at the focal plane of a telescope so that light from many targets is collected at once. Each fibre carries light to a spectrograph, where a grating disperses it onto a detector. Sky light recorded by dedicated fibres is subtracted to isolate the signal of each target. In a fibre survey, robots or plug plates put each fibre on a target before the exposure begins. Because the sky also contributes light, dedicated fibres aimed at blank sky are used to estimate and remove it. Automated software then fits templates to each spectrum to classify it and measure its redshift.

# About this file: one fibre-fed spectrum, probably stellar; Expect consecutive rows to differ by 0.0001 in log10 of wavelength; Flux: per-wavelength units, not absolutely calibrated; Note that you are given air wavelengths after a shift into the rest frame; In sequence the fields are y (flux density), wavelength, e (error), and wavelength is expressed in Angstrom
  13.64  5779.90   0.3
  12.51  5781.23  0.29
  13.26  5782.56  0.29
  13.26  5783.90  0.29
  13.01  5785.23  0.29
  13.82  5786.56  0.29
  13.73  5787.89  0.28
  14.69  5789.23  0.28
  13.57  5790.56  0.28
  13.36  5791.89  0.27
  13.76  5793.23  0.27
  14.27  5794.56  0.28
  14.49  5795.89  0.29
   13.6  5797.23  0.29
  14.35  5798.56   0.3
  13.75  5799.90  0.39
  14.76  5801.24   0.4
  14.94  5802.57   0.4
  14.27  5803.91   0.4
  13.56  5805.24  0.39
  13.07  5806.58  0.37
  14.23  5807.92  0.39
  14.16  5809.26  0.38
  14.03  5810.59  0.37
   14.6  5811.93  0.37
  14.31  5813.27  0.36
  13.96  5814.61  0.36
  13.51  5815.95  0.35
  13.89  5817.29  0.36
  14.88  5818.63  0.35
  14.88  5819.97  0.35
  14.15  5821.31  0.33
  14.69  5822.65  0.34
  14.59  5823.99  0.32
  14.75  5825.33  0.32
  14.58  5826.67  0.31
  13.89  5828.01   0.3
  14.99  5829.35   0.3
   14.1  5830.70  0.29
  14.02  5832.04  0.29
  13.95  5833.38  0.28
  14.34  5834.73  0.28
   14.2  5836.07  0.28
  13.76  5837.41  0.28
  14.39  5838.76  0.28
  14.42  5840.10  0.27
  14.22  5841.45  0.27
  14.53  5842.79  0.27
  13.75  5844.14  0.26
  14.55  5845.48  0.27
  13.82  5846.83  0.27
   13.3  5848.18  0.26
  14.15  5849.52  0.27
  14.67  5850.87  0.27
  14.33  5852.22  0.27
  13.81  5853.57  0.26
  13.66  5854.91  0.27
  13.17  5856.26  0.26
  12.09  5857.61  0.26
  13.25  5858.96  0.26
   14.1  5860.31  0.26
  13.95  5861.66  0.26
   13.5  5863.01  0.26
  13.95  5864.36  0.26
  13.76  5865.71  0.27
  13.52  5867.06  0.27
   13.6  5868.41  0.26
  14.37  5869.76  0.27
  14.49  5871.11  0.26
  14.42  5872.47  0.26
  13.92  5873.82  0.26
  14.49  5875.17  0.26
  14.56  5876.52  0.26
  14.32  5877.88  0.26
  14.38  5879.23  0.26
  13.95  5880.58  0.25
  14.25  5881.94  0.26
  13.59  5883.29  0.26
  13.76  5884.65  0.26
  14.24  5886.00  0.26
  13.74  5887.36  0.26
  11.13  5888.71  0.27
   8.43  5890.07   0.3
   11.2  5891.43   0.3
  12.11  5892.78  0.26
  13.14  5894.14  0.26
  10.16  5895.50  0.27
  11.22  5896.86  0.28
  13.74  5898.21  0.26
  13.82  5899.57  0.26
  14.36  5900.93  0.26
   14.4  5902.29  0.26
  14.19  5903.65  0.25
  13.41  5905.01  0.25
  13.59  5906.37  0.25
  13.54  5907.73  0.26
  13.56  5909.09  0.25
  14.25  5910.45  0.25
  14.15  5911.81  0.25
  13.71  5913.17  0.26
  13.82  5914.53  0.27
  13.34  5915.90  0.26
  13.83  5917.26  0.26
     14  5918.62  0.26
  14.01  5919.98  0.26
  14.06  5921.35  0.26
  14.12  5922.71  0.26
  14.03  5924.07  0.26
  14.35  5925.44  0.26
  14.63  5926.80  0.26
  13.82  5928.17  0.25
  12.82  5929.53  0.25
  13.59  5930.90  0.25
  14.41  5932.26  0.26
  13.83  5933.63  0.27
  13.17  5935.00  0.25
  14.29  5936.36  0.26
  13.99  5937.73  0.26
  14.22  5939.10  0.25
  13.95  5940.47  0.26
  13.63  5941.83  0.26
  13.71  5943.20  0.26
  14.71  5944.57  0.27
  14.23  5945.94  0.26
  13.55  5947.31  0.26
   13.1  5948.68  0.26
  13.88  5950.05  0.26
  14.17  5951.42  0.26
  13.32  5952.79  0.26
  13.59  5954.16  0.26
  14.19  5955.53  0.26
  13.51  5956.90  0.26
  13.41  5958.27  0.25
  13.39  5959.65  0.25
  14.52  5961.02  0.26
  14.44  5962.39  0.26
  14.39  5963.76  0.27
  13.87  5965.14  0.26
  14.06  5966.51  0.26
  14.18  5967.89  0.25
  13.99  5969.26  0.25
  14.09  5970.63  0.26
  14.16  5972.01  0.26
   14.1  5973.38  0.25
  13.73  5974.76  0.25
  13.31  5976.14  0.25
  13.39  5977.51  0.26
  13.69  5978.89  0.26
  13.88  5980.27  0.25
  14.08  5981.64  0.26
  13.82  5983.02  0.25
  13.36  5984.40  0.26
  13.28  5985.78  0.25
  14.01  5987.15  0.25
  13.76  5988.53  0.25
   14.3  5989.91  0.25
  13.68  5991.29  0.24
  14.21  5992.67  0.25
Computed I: -0.5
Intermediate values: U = 3.3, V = 2.7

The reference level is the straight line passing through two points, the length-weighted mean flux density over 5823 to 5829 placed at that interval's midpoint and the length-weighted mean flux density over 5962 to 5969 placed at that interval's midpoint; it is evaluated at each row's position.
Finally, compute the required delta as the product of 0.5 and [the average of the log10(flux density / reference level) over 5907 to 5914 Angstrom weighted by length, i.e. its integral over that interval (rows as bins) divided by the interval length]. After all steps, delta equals -0.0072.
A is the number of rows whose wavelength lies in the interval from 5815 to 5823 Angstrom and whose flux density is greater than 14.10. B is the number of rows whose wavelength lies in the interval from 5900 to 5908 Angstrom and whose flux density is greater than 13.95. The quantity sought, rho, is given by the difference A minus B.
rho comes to 1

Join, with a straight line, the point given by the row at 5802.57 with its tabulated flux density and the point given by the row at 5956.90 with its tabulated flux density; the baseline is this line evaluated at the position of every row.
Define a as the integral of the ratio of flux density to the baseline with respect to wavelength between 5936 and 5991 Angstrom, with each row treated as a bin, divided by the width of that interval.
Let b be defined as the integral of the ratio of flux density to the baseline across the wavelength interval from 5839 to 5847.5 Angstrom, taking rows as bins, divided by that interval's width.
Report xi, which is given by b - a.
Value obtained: -0.05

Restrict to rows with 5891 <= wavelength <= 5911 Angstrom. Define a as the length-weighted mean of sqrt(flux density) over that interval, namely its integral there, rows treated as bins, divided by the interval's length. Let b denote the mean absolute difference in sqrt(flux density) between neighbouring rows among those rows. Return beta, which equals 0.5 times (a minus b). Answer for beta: 1.75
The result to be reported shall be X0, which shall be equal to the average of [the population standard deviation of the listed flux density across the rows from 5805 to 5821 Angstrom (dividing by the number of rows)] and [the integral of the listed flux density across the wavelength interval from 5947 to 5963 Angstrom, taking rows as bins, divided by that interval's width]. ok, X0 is 7.14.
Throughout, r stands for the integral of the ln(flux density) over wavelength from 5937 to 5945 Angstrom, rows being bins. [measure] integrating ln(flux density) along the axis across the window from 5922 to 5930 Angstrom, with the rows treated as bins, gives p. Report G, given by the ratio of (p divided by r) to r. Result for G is 0.0474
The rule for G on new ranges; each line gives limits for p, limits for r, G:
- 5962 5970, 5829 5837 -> 0.0470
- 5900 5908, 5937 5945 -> 0.0473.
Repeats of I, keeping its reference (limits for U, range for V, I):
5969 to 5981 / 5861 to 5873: 1.3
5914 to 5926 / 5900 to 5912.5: 1.5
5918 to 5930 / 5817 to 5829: 1.0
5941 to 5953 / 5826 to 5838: -0.9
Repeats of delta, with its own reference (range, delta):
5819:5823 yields 0.0009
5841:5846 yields -0.0033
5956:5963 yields -0.0051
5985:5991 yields -0.0045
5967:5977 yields -0.0034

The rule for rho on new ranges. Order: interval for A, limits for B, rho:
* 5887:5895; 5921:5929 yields -5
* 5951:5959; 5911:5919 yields 0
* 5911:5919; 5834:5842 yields -4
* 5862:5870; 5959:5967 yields -3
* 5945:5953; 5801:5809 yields -2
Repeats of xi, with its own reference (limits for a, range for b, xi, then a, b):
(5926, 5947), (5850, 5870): -0.07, 1.02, 0.95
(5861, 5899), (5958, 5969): 0.11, 0.93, 1.04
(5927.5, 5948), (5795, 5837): -0.05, 1.01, 0.96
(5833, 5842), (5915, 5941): 0.04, 0.97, 1.01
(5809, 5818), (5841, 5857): 0.02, 0.95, 0.96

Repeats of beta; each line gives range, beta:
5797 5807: 1.83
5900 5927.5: 1.85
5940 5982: 1.84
